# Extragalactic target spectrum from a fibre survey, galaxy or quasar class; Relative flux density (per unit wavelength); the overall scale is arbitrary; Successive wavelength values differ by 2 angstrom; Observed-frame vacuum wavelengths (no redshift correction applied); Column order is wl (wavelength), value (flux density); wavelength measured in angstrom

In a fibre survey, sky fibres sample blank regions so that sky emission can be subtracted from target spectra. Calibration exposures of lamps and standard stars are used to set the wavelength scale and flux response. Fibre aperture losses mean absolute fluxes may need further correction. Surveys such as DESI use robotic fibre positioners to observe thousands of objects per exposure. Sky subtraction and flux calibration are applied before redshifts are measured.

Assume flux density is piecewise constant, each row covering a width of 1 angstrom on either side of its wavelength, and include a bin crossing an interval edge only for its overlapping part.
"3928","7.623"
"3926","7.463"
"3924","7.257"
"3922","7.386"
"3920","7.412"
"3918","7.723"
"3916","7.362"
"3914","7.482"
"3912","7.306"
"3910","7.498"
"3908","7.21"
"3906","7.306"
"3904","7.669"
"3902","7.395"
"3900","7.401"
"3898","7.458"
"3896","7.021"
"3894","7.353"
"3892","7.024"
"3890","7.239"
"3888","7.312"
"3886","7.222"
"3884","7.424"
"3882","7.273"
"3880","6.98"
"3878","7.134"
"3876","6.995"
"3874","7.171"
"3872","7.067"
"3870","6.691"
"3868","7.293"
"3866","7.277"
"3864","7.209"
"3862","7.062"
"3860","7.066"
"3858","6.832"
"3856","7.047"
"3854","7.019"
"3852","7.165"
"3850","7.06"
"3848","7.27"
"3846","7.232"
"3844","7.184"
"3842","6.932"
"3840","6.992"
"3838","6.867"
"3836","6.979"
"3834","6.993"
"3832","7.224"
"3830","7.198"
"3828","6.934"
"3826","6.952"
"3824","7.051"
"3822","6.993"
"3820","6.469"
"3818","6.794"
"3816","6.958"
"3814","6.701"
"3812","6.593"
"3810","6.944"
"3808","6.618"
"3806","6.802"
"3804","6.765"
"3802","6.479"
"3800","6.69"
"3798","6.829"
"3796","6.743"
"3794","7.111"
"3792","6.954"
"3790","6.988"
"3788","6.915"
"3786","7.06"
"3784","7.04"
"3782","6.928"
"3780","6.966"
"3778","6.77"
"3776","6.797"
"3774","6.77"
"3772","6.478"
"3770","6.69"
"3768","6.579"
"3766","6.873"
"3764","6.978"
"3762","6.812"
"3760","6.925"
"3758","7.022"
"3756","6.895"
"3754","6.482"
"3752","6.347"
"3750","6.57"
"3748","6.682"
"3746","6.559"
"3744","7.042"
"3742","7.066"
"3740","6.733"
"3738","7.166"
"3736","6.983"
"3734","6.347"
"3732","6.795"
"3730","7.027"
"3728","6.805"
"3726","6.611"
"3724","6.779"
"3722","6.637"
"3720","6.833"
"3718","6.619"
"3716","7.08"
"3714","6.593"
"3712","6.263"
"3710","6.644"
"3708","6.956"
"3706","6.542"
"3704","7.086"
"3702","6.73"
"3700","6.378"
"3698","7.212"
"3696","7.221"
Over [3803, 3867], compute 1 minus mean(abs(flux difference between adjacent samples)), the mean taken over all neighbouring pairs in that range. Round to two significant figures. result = 0.85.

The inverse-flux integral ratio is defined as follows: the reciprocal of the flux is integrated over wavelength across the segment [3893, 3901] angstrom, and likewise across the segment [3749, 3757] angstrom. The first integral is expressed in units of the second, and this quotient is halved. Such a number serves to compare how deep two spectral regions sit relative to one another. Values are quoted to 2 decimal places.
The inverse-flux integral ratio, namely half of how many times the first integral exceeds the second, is 0.45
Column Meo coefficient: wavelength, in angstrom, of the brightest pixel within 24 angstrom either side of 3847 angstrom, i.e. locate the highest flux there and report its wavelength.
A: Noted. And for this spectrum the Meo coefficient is 3868 angstrom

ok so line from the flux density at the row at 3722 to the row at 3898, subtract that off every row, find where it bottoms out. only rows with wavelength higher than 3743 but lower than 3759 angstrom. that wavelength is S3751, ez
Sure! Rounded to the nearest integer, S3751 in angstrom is 3752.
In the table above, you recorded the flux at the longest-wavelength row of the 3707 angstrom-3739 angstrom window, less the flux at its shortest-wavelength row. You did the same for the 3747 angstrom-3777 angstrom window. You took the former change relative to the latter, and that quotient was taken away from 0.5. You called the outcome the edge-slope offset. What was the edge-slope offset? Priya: -1.3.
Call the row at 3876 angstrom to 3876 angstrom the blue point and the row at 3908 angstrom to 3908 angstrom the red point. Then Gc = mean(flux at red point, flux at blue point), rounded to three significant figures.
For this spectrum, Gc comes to 7.10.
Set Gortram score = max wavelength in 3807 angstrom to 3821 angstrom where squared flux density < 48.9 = 3820 angstrom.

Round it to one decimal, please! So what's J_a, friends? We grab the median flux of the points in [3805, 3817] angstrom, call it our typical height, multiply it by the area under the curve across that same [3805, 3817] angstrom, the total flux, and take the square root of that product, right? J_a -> 23.4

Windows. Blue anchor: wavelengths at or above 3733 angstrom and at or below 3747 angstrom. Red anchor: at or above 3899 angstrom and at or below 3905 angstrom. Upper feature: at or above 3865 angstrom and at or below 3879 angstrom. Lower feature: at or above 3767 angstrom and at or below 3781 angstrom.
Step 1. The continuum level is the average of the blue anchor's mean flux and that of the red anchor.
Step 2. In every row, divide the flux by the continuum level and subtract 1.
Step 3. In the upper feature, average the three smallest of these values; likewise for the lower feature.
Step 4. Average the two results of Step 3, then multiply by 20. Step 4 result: -1.16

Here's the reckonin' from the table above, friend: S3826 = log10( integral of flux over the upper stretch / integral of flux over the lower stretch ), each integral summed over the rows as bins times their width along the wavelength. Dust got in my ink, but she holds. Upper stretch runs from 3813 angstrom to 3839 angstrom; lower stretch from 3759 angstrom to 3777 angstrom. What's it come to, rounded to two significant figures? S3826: 0.17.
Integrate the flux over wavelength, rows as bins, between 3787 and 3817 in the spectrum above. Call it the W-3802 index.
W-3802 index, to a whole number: 204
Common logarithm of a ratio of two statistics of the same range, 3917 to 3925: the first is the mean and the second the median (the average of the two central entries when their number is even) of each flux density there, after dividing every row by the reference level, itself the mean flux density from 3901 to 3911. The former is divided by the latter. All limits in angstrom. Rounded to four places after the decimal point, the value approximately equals 0.0027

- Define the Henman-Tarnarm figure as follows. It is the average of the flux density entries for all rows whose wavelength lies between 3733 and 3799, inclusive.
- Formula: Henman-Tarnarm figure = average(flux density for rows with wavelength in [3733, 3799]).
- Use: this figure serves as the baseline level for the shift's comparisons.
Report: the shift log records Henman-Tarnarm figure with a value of 6.8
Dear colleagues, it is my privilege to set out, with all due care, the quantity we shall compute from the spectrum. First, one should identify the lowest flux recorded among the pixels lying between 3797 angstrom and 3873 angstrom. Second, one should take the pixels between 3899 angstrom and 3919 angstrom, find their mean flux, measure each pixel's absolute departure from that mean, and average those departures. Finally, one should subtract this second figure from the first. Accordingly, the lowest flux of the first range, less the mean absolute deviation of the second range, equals 6.34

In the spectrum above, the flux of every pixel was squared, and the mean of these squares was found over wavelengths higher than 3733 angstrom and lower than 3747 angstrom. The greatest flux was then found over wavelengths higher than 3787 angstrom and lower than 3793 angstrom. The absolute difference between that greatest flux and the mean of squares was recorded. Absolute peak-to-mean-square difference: 40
